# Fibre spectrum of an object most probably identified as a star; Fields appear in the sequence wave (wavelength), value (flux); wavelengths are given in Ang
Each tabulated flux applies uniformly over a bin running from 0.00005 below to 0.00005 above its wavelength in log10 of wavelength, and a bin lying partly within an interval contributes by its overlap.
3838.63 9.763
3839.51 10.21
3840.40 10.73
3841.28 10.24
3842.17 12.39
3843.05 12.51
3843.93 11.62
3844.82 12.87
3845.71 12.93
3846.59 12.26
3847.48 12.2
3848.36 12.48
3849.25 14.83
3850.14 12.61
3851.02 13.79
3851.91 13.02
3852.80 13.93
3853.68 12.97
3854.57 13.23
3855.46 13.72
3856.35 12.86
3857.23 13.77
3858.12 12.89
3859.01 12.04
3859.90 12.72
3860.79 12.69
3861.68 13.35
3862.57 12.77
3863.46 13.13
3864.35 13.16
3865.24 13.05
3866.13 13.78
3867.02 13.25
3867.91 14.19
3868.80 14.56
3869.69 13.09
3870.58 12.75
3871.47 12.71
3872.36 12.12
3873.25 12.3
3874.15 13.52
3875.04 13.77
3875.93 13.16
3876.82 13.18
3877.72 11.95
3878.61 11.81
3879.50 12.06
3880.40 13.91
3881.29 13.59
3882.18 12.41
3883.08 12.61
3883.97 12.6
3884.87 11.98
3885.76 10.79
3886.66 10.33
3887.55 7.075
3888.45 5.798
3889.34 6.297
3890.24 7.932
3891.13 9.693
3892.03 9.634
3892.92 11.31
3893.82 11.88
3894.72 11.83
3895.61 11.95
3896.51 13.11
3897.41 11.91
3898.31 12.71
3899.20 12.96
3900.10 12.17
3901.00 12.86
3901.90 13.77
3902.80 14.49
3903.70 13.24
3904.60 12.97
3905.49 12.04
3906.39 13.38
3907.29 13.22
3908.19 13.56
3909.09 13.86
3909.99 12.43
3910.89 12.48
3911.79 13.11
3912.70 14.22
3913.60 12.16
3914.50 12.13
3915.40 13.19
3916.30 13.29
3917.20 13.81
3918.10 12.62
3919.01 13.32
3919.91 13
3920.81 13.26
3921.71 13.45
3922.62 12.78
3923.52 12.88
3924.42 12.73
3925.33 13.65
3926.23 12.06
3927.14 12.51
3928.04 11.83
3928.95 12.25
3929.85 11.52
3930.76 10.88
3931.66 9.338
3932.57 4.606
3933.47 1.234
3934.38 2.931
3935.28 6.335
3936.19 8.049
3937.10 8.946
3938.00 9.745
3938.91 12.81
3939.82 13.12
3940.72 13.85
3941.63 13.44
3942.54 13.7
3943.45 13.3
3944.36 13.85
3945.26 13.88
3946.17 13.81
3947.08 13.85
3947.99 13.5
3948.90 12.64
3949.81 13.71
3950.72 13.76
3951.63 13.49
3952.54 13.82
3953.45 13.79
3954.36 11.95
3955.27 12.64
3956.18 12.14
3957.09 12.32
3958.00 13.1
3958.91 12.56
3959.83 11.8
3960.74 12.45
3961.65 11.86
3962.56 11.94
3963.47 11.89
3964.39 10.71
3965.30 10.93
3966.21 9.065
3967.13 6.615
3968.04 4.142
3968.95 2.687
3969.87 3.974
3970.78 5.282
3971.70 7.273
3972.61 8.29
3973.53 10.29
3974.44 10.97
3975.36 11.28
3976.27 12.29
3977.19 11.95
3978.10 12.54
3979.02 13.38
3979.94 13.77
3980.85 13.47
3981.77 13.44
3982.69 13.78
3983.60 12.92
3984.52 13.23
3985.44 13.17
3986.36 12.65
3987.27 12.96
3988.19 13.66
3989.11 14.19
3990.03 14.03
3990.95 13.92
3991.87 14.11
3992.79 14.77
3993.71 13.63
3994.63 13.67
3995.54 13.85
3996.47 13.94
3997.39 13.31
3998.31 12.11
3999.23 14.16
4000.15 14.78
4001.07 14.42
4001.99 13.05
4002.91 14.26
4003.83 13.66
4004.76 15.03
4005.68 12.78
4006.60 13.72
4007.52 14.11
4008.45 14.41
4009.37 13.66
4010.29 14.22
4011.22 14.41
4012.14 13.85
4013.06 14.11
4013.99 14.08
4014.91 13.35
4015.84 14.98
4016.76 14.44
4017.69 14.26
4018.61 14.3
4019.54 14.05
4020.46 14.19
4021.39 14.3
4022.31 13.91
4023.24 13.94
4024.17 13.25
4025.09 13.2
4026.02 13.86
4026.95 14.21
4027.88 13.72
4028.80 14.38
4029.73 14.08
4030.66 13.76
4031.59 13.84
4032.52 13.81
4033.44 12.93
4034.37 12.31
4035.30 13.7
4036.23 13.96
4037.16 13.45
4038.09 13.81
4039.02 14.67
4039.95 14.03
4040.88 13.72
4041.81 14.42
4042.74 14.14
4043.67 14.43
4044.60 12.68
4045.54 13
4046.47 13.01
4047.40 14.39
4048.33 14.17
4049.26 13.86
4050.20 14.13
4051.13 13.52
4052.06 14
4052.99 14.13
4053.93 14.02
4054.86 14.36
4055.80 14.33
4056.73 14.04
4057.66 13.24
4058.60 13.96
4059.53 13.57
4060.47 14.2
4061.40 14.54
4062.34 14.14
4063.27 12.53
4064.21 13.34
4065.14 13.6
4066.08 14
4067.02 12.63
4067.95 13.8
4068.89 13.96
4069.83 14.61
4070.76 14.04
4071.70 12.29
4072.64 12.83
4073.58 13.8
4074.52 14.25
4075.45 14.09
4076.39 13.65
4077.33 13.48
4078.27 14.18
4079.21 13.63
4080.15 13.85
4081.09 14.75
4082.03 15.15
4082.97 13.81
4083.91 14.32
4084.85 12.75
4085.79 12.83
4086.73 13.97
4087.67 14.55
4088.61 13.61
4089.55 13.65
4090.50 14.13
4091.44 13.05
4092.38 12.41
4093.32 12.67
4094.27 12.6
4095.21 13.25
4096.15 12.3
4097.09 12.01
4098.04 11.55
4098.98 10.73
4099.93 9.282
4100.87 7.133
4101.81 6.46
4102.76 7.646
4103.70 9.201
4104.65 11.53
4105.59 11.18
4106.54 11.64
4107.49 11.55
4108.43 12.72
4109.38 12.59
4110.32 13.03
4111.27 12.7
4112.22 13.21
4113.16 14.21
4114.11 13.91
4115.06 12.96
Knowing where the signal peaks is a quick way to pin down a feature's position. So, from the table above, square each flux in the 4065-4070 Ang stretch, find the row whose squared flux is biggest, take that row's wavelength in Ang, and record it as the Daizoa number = 4069.83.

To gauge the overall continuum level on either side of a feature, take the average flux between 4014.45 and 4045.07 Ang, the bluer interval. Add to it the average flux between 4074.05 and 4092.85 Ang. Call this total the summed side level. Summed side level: 27.7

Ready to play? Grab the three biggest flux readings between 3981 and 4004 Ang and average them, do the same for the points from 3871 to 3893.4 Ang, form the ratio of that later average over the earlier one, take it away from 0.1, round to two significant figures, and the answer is -0.97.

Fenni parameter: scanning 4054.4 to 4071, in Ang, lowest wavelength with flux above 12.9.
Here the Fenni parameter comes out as 4054.86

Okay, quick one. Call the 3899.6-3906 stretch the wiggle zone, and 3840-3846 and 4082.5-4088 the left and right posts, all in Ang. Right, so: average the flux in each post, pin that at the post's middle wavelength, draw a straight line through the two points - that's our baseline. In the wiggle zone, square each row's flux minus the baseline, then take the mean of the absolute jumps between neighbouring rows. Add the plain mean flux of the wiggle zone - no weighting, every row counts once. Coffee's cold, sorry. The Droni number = 14.6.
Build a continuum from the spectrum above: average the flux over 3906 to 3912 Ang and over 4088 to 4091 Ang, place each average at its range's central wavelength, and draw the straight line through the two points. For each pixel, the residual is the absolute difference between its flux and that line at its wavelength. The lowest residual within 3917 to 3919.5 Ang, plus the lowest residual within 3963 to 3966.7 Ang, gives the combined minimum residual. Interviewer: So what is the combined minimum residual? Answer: 1.6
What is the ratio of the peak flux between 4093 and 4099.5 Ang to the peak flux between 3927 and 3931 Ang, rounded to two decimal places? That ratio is 1.06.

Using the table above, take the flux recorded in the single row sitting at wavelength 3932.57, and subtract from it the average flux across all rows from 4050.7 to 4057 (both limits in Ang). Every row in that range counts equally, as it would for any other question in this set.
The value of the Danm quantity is -9.5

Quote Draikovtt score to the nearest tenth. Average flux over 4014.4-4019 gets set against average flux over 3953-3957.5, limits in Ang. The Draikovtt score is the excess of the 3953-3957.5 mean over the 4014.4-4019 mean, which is -1.7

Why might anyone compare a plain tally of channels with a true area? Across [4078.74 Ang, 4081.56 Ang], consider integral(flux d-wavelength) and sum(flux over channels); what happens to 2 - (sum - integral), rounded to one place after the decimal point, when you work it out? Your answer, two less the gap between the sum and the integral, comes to -0.6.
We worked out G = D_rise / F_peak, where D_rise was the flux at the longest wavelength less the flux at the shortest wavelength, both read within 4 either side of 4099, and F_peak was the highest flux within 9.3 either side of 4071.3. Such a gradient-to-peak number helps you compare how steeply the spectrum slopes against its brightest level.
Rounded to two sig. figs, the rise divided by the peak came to -0.38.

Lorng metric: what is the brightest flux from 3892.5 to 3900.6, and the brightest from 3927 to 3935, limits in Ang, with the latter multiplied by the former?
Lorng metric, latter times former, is 164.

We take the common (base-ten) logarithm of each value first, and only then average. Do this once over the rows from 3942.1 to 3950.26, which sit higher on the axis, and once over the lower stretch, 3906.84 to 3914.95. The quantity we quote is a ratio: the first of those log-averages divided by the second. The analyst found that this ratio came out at 1.02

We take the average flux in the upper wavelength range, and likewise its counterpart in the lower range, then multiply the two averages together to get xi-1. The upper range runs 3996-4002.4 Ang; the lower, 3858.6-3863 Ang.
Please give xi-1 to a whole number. 174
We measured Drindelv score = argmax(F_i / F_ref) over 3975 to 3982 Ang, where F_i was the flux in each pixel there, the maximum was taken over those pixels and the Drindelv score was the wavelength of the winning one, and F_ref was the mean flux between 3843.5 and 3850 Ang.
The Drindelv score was 3979.94 Ang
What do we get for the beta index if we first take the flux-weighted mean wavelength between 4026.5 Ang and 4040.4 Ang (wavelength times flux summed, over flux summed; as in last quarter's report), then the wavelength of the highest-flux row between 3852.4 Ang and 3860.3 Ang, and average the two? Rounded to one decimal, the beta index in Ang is 3943.1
